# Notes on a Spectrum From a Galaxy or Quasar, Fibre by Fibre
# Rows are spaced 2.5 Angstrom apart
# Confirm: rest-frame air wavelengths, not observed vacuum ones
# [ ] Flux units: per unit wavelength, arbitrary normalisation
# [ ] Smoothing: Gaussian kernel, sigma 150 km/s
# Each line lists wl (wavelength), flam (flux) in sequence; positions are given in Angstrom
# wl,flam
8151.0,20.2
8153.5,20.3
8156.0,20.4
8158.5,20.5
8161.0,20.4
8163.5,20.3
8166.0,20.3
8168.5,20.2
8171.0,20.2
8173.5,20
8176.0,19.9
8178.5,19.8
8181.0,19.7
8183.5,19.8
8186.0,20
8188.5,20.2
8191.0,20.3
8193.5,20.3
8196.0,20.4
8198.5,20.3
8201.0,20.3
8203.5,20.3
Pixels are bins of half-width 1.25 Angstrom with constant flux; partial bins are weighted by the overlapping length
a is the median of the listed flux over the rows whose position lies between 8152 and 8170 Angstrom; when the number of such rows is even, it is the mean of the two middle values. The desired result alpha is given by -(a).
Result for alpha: -20.3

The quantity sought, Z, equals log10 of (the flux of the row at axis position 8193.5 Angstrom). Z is 1.31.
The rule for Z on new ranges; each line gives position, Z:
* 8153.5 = 1.31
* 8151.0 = 1.31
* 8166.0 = 1.31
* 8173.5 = 1.30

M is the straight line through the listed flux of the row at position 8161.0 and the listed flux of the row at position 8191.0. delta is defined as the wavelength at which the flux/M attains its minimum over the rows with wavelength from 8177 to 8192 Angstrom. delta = 8181.0 Angstrom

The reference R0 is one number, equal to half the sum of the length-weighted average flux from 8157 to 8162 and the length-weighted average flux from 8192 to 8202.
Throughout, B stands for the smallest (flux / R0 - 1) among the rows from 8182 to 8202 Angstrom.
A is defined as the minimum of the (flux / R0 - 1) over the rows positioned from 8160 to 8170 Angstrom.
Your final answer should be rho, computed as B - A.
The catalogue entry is -0.020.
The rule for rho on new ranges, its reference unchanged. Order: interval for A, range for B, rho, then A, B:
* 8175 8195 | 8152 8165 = 0.029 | -0.0337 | -0.004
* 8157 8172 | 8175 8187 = -0.025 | -0.0092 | -0.034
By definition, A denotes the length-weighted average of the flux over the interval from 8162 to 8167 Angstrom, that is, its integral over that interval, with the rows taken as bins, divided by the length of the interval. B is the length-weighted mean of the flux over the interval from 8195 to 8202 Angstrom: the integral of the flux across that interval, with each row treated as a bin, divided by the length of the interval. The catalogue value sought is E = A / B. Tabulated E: 1.00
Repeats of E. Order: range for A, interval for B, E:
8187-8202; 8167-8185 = 1.02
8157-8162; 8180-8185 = 1.03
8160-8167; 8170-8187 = 1.02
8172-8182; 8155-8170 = 0.98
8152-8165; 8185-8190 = 1.01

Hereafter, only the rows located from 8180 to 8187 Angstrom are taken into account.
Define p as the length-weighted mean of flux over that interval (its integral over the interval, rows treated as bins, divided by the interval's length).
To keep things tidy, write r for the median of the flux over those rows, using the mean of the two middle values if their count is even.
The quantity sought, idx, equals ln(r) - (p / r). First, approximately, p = 19.8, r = 19.8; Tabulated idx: 1.98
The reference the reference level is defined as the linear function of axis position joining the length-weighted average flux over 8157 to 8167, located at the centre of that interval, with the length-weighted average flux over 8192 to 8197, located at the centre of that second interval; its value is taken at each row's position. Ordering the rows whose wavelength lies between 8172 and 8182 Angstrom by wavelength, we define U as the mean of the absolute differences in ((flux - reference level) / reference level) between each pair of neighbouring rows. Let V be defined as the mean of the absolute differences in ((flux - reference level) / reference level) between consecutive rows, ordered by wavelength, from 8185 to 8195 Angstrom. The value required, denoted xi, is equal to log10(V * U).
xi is -4.62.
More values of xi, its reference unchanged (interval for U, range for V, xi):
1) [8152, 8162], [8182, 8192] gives -4.39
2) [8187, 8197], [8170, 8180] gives -4.66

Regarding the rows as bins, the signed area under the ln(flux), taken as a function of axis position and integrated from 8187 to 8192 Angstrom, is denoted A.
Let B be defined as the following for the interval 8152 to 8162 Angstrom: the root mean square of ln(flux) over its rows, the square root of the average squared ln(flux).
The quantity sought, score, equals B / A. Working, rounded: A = 15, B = 3.016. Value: 0.20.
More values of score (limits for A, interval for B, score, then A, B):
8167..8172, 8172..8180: 0.20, 15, 2.991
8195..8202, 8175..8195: 0.14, 21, 2.996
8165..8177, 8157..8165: 0.08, 36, 3.016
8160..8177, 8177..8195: 0.06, 51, 2.996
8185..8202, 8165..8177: 0.06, 51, 3.002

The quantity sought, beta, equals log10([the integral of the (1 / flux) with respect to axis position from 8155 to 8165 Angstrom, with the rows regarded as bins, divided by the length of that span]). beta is -1.310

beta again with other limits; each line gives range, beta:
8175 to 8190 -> -1.299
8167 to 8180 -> -1.301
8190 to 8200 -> -1.308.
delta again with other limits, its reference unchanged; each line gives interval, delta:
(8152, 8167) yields 8153.5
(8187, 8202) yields 8188.5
